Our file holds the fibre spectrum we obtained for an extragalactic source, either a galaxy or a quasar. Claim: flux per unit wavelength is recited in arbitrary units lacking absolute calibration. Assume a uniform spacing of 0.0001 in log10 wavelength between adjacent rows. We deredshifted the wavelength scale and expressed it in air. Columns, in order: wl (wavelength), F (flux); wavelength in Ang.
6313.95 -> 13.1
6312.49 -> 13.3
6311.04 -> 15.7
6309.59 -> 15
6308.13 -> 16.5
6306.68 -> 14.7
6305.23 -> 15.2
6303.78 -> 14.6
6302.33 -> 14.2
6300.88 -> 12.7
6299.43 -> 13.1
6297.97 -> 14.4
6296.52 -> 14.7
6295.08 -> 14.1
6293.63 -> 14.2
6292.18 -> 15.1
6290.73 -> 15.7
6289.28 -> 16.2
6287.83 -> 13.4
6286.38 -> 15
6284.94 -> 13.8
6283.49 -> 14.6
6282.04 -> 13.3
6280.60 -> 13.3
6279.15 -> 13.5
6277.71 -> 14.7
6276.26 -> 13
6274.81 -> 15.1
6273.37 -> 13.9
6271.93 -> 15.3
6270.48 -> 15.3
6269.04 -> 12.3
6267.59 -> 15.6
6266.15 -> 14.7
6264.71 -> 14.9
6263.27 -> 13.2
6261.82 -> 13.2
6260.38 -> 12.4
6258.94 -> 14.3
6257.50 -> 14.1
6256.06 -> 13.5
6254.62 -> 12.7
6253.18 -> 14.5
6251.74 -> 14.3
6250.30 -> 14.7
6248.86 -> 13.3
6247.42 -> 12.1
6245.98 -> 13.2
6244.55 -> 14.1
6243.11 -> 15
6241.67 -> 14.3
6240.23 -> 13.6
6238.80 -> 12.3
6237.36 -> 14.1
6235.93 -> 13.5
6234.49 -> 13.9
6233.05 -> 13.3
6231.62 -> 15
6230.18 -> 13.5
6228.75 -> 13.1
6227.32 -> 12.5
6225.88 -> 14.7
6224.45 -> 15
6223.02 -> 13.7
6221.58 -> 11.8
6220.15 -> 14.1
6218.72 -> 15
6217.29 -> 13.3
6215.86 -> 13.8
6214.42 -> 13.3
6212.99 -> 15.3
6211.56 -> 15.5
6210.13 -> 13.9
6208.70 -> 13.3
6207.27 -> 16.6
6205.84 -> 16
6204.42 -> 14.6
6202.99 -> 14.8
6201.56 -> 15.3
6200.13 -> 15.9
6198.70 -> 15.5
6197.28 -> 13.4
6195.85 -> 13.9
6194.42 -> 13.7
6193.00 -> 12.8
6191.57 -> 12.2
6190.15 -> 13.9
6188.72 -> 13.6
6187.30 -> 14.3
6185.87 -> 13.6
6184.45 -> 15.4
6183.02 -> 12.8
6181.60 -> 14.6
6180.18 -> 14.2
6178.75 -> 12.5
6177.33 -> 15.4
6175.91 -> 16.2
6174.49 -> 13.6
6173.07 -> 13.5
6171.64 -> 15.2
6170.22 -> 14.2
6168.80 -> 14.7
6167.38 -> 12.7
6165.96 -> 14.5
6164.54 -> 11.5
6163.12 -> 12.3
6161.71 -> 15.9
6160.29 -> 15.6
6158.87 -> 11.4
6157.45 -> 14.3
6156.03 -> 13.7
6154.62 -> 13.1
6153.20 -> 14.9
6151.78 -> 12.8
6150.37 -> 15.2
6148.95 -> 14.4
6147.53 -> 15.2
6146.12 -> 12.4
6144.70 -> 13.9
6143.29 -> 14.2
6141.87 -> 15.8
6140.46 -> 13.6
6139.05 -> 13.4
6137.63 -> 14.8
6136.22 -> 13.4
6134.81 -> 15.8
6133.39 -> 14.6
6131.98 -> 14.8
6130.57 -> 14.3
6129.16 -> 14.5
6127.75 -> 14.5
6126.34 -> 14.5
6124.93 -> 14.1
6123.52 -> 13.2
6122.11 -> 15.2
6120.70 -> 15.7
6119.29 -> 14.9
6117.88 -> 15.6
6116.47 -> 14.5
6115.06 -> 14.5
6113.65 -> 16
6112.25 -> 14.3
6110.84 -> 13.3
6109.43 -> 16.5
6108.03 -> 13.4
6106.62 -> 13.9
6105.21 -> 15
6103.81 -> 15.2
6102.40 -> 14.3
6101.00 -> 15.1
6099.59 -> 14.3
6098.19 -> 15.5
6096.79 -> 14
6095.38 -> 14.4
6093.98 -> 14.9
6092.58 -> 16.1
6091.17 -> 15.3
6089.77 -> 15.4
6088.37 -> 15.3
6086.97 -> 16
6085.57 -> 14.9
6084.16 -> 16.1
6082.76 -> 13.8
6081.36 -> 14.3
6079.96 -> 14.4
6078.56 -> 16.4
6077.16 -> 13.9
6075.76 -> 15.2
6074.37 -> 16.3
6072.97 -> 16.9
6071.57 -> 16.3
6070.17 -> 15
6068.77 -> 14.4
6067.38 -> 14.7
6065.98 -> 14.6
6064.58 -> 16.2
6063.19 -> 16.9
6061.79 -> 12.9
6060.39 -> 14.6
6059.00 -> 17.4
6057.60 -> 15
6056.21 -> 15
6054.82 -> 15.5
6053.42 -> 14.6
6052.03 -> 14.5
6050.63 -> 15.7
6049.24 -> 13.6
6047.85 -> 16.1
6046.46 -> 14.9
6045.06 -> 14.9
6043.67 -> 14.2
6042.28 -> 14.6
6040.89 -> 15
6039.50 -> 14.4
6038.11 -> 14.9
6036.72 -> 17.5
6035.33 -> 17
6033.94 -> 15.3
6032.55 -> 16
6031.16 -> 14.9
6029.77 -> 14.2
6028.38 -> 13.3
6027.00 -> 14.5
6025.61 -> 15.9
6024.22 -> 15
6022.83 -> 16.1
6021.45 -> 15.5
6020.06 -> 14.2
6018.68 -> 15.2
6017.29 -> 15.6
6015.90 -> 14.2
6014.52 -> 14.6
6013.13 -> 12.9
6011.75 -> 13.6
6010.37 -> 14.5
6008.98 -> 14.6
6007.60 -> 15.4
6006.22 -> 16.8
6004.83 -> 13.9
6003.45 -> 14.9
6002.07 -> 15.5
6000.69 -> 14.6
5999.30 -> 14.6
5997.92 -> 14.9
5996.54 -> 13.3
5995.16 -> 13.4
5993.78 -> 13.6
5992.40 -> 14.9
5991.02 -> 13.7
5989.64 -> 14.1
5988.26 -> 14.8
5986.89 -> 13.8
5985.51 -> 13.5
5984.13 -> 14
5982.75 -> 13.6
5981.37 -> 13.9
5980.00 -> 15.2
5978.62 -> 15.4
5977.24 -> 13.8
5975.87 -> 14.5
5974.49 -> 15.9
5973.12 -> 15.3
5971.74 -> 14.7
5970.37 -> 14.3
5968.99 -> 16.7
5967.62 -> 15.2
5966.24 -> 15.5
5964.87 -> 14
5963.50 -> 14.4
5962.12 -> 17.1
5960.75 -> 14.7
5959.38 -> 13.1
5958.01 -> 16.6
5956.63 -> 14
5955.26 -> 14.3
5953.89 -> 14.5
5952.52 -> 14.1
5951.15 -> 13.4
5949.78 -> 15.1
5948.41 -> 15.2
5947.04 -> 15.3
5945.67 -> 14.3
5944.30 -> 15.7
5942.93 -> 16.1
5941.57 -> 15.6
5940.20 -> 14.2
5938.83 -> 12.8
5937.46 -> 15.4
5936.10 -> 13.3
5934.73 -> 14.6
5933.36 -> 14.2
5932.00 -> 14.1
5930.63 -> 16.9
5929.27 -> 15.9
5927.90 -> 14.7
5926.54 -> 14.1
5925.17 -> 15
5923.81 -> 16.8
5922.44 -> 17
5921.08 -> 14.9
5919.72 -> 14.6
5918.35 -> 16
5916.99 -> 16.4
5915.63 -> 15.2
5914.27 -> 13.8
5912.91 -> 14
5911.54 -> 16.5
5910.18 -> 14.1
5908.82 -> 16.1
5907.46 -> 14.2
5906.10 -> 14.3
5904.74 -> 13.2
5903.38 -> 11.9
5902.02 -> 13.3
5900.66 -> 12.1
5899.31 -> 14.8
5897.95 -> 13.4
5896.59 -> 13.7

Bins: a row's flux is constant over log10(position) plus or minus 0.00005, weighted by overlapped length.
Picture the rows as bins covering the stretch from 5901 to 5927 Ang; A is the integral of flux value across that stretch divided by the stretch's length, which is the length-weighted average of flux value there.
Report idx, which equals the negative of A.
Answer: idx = -14.8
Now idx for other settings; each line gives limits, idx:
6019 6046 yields -15.1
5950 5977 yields -14.8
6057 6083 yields -15.2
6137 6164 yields -14.0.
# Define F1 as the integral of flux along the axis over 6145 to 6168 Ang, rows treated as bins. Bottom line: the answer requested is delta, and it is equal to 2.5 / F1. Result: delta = 0.0079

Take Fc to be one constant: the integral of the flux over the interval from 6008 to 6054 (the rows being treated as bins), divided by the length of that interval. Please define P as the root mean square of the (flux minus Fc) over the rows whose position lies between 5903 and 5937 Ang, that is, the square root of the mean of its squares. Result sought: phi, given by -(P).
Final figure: -1.3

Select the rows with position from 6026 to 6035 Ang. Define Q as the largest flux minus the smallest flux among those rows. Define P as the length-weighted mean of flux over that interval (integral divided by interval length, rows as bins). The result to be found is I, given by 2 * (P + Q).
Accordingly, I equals 35.1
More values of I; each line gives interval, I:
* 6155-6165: 36.2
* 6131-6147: 35.3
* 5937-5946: 36.4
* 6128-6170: 37.1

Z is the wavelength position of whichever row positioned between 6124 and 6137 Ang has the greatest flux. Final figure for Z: 6134.81 Ang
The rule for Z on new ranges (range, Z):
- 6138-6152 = 6141.87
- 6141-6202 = 6175.91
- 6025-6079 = 6036.72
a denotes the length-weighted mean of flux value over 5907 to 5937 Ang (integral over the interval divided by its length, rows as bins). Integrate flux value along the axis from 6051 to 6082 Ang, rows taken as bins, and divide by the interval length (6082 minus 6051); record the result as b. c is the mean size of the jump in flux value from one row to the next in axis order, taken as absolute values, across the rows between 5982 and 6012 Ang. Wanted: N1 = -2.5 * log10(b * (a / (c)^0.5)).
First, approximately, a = 15.1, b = 15.2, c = 0.79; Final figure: -6.03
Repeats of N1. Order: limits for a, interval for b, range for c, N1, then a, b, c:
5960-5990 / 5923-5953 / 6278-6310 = -5.91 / 14.8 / 14.9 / 0.90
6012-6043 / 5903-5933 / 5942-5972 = -5.77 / 15.0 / 15.0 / 1.22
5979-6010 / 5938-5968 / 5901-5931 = -5.72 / 14.4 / 14.8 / 1.21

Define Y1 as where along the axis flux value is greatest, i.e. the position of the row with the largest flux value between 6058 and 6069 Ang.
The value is 6059.00 Ang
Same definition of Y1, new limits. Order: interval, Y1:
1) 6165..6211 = 6207.27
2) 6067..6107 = 6072.97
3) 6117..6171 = 6161.71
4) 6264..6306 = 6289.28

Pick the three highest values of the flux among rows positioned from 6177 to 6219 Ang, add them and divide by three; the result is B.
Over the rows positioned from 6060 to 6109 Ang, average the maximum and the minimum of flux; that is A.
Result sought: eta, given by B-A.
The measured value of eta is 1.3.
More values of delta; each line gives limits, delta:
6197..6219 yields 0.0077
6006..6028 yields 0.0076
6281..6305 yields 0.0073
